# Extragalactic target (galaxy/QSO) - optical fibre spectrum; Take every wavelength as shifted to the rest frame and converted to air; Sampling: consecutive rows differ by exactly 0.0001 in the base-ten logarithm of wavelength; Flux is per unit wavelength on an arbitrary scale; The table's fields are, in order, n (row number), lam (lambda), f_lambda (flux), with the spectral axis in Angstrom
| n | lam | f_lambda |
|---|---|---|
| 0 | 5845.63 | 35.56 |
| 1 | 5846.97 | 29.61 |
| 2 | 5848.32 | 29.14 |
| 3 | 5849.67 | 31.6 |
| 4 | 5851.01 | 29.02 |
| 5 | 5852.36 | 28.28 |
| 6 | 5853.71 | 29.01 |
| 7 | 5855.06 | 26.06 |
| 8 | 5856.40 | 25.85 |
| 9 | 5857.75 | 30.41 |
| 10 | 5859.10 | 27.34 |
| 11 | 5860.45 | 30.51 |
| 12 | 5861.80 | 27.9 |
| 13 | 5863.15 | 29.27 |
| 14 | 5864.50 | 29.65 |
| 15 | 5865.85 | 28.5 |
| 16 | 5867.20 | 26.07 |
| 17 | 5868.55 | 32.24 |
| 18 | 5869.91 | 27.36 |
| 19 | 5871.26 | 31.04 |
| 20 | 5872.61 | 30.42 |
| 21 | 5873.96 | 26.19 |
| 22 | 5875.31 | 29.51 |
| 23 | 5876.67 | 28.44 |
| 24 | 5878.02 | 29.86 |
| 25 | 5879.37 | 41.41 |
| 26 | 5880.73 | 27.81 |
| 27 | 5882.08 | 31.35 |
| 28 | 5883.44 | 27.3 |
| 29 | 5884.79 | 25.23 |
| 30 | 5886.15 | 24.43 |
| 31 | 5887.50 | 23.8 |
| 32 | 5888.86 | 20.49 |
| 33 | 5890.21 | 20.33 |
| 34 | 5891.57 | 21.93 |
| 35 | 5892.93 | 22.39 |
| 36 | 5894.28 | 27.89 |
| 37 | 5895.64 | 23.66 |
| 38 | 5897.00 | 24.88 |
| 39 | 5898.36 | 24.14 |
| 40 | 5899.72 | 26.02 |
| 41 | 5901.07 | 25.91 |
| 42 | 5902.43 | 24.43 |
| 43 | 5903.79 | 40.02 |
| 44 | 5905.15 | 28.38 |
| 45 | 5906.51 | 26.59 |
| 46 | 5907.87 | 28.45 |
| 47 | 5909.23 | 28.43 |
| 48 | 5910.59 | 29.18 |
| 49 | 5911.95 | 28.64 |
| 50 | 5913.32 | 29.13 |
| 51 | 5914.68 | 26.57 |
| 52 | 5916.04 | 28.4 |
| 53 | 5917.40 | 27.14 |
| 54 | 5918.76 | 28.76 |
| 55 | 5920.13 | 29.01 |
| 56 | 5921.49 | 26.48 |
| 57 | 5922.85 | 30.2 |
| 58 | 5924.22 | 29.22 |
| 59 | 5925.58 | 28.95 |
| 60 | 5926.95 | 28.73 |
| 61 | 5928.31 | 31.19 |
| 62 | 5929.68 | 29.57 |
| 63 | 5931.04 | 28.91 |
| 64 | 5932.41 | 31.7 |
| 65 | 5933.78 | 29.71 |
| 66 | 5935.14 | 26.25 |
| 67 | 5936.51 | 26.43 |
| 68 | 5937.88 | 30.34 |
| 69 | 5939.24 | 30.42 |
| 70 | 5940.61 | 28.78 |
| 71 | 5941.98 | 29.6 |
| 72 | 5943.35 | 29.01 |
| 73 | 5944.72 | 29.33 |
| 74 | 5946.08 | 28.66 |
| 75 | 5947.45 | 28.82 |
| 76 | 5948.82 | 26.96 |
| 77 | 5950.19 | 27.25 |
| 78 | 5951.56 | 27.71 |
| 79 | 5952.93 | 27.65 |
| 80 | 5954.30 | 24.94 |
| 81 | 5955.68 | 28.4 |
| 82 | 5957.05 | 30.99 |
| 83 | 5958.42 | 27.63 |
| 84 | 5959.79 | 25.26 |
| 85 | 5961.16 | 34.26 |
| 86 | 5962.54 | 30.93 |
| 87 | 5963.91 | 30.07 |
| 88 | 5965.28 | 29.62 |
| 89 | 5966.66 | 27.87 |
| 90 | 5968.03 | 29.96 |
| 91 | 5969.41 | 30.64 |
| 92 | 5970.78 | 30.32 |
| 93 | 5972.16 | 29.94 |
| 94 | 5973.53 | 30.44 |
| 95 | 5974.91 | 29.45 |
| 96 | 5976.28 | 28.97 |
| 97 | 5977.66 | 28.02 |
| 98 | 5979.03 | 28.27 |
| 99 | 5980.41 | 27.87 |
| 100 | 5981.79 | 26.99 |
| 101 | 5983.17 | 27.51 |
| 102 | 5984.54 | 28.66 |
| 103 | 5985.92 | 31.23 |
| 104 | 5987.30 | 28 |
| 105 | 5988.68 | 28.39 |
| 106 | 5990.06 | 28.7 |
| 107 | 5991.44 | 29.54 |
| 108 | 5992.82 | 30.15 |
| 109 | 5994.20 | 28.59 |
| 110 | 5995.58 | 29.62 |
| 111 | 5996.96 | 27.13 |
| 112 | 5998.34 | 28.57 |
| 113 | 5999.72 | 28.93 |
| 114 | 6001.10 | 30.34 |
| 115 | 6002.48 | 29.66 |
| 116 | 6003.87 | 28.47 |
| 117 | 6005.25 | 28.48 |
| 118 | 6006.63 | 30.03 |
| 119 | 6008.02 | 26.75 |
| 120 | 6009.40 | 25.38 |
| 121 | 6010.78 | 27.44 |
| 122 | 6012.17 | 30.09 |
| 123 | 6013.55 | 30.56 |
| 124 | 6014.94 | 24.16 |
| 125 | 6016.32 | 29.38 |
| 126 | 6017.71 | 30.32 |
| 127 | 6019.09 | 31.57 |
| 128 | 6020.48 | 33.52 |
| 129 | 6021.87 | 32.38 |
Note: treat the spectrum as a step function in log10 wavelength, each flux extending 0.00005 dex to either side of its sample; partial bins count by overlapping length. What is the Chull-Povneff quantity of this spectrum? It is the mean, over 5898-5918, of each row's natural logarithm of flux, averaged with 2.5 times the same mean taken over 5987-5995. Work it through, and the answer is 5.87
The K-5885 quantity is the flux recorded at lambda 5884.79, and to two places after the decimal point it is 25.23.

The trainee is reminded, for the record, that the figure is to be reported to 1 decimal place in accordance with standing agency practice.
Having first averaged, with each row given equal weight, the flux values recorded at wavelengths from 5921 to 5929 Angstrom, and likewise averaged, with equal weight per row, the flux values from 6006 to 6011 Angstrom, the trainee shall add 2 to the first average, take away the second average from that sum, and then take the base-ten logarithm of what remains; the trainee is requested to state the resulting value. 0.6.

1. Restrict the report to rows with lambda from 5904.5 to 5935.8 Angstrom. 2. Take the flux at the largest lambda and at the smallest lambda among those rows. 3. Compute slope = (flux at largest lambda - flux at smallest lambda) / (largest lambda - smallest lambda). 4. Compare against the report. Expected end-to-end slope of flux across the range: -0.07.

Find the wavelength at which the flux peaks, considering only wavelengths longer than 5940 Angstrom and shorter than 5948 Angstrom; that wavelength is 5941.98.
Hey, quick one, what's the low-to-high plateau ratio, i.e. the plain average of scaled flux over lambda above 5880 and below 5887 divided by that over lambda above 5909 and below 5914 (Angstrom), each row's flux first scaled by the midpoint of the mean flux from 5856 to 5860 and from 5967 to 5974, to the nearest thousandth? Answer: 0.944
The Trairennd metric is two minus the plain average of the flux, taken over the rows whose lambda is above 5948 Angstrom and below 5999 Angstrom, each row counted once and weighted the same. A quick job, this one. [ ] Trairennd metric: -26.8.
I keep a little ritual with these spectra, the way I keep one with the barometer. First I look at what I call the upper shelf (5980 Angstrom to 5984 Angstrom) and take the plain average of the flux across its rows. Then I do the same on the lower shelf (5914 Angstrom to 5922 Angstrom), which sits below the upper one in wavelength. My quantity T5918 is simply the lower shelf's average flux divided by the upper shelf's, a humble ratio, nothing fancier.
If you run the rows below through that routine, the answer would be 1.01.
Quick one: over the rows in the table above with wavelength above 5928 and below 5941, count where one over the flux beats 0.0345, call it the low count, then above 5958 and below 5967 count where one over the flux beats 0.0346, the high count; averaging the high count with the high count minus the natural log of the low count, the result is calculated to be 2.3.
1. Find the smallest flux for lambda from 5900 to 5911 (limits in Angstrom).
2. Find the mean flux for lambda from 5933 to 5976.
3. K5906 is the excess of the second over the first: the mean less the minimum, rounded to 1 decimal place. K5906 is 4.5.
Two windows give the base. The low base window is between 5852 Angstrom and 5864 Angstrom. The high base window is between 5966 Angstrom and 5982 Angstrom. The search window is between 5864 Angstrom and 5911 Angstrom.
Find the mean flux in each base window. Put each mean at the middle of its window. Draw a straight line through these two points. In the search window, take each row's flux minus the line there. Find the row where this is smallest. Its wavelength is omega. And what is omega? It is 5890.21 Angstrom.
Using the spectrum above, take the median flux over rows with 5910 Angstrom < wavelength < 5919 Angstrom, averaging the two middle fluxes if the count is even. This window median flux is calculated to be 28.6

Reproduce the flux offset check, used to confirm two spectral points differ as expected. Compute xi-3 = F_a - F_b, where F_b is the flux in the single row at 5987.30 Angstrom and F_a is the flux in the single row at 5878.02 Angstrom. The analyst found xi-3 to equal 2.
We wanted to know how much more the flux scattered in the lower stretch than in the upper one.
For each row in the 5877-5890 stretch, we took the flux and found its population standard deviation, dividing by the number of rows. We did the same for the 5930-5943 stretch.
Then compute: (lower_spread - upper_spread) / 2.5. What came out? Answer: 1.6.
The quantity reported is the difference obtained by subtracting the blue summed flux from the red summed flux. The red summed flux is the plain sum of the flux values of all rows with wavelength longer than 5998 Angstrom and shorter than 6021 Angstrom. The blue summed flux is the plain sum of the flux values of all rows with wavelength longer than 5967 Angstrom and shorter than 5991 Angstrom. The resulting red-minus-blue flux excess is 0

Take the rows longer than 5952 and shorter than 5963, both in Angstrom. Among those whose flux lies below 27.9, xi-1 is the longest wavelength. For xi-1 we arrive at 5959.79 Angstrom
